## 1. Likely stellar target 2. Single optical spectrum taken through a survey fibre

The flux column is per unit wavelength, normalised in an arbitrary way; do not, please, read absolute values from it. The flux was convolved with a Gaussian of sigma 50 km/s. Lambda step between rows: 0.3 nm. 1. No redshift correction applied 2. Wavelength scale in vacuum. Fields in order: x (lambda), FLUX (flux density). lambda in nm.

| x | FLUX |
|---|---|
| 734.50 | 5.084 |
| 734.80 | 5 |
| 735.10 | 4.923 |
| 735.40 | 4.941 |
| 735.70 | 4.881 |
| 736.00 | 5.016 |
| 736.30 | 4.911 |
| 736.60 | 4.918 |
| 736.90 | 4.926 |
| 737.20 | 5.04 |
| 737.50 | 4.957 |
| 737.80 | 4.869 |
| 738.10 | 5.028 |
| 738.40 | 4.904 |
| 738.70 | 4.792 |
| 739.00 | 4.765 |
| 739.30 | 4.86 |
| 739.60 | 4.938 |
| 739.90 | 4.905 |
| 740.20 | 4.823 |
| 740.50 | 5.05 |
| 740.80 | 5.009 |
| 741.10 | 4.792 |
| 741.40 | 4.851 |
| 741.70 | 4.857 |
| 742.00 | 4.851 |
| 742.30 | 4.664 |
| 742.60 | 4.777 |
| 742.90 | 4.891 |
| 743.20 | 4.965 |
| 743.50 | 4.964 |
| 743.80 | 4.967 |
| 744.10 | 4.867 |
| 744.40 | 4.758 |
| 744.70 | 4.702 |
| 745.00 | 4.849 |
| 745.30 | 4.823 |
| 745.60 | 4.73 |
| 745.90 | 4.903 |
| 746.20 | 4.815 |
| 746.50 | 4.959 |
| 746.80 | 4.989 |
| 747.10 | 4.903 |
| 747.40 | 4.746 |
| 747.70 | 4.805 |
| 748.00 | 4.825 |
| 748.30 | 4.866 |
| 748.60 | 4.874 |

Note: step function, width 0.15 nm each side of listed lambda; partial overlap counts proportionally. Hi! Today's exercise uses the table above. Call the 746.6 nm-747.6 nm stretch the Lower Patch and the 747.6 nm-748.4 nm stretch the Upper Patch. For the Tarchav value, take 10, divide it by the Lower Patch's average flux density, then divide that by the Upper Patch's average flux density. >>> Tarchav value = 0.424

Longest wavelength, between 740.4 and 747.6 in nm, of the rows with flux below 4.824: 747.40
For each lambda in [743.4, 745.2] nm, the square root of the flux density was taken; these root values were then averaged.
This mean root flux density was 2.20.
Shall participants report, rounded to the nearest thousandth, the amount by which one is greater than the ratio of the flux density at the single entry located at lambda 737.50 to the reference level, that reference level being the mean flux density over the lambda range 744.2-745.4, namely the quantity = -0.036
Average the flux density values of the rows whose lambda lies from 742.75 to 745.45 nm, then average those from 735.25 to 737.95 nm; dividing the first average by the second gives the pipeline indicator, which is 0.985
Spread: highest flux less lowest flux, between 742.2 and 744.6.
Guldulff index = 0.30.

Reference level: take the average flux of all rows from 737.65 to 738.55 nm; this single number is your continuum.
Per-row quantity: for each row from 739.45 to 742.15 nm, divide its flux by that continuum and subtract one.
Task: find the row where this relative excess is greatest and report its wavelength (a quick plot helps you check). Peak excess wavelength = 740.50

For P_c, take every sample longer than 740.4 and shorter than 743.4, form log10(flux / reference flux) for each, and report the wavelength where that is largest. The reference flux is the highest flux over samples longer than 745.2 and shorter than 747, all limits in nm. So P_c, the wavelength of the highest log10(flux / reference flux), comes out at 740.50 nm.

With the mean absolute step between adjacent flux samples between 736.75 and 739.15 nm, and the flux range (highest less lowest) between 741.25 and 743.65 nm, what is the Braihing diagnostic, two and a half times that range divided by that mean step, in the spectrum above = 7.5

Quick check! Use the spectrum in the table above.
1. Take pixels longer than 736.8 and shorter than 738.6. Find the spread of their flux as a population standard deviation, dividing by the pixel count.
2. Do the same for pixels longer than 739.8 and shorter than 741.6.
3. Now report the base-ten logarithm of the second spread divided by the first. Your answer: 0.18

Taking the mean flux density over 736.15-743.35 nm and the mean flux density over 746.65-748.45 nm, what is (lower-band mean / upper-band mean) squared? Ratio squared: 1.014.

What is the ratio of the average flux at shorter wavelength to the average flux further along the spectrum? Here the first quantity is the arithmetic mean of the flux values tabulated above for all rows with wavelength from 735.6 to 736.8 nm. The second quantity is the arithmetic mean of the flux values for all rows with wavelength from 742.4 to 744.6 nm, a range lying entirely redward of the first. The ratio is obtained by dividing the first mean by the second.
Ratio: 1.01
